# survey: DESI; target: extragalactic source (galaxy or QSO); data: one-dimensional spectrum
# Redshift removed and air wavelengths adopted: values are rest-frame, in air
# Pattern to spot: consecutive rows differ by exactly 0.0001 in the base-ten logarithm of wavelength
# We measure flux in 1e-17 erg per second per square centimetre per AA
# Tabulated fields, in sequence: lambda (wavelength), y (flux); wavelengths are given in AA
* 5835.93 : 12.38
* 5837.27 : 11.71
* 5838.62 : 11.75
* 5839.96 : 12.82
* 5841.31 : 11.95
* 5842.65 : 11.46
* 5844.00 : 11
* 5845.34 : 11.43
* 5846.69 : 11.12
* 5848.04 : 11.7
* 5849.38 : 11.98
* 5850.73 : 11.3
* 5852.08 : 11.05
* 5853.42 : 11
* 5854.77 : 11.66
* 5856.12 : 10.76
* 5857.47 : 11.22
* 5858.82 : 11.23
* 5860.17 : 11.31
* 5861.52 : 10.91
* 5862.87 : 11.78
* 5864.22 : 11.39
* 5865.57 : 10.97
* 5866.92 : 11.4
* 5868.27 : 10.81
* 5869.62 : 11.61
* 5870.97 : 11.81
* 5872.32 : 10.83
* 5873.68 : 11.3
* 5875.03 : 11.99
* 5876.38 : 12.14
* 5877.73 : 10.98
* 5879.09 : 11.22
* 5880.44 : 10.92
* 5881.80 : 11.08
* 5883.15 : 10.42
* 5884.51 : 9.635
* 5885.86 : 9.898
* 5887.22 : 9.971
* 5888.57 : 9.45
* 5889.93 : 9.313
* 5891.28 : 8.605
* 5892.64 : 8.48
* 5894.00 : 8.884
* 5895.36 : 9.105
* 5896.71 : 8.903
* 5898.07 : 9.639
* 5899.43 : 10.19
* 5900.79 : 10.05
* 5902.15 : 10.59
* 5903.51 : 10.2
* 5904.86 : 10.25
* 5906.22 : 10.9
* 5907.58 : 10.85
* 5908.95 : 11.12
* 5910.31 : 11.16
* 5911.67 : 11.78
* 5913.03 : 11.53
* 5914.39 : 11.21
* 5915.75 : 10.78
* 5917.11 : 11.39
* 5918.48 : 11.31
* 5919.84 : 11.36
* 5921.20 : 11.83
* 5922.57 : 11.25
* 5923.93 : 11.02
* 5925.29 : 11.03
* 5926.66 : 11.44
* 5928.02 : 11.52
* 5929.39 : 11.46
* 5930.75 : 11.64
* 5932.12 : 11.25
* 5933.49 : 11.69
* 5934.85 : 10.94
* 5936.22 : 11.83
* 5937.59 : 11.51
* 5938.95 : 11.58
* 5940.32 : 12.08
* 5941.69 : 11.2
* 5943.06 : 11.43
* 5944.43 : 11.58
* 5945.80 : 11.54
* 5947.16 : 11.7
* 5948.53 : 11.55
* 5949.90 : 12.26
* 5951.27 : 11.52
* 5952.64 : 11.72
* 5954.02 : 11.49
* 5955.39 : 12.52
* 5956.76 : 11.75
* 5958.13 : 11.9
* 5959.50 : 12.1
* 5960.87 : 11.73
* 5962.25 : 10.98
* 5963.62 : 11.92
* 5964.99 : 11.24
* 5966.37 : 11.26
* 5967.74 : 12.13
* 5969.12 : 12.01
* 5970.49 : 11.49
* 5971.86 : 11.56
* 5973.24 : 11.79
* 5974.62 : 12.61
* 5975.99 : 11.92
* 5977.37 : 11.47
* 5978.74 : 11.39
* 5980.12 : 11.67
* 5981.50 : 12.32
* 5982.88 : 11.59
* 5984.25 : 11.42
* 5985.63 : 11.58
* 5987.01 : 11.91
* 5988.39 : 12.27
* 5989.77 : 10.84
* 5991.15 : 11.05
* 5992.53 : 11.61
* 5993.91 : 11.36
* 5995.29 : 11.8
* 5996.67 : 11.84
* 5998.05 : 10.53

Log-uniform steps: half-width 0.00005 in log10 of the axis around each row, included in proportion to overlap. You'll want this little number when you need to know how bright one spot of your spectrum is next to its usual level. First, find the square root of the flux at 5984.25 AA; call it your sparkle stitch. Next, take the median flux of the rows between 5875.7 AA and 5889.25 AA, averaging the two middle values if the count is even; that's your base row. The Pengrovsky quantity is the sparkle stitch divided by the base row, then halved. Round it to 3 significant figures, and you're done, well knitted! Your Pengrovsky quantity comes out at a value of 0.158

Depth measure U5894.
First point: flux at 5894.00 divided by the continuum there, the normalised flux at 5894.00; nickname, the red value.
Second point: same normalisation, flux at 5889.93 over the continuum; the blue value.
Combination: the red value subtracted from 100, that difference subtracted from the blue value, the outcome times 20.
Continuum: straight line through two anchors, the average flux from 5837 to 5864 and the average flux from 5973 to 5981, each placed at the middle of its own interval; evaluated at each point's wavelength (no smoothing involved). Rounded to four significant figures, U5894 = -1969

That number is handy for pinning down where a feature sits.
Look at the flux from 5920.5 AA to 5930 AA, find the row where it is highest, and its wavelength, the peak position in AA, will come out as 5921.20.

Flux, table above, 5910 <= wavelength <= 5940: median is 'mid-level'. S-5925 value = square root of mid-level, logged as 3.38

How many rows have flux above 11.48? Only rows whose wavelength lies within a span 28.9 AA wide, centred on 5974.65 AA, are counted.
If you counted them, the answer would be 15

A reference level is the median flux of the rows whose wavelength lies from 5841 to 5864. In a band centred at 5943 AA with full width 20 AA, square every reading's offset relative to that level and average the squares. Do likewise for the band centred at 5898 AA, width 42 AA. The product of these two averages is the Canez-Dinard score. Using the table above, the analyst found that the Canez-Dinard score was 0.34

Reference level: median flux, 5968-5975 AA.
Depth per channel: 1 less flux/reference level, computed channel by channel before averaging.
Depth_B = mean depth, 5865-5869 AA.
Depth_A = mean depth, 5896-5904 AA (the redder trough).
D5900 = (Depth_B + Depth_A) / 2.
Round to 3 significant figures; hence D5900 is 0.110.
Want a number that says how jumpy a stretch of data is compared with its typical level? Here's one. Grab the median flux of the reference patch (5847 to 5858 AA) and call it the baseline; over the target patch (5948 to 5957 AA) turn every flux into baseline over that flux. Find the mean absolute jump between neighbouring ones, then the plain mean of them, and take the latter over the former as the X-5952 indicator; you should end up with 19.6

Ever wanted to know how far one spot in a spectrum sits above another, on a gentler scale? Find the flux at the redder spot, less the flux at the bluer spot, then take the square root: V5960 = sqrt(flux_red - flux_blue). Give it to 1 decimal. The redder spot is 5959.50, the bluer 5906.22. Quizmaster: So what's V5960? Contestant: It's 1.1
